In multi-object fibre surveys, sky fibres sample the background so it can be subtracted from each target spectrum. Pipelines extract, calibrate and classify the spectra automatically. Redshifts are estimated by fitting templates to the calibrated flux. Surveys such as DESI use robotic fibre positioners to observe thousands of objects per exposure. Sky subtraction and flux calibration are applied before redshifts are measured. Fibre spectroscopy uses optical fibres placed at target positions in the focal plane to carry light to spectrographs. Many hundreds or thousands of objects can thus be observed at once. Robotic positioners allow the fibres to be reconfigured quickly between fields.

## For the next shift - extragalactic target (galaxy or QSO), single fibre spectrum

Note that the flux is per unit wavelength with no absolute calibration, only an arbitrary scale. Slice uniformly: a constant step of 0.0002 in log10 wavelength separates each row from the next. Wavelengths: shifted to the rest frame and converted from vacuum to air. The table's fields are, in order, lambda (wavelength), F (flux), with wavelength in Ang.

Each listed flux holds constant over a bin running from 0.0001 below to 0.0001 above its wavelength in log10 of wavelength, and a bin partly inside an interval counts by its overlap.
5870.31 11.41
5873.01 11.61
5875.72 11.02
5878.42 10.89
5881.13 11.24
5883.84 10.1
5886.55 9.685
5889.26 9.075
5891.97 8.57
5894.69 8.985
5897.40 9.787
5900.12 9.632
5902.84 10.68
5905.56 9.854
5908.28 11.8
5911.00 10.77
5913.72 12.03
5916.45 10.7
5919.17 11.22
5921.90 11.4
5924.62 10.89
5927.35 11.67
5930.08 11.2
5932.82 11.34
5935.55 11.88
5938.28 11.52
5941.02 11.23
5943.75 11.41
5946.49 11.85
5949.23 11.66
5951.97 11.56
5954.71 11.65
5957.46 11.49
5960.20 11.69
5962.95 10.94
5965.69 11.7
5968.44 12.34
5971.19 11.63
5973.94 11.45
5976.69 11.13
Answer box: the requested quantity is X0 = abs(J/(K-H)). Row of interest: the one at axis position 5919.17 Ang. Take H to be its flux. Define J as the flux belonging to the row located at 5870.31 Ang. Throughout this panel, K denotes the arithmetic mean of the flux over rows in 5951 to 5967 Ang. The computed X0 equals 40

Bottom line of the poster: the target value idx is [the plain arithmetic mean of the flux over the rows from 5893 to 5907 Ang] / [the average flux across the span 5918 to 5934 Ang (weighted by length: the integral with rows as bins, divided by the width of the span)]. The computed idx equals 0.87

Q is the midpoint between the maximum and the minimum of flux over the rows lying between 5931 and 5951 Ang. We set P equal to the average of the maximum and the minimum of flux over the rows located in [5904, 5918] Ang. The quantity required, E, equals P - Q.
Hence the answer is -0.6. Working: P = 10.9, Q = 11.6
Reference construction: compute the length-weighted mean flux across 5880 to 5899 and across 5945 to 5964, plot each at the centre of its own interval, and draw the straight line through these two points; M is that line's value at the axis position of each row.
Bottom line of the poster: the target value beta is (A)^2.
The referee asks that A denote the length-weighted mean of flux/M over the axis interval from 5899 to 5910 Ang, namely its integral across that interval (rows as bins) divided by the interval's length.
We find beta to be 1.09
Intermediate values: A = 1.04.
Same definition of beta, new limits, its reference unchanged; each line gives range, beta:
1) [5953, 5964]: 0.96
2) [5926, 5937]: 1.12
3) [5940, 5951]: 1.05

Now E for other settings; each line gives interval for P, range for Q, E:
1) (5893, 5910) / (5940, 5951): -1.1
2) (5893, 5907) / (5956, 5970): -1.8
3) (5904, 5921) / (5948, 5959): -0.6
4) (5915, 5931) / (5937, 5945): -0.2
